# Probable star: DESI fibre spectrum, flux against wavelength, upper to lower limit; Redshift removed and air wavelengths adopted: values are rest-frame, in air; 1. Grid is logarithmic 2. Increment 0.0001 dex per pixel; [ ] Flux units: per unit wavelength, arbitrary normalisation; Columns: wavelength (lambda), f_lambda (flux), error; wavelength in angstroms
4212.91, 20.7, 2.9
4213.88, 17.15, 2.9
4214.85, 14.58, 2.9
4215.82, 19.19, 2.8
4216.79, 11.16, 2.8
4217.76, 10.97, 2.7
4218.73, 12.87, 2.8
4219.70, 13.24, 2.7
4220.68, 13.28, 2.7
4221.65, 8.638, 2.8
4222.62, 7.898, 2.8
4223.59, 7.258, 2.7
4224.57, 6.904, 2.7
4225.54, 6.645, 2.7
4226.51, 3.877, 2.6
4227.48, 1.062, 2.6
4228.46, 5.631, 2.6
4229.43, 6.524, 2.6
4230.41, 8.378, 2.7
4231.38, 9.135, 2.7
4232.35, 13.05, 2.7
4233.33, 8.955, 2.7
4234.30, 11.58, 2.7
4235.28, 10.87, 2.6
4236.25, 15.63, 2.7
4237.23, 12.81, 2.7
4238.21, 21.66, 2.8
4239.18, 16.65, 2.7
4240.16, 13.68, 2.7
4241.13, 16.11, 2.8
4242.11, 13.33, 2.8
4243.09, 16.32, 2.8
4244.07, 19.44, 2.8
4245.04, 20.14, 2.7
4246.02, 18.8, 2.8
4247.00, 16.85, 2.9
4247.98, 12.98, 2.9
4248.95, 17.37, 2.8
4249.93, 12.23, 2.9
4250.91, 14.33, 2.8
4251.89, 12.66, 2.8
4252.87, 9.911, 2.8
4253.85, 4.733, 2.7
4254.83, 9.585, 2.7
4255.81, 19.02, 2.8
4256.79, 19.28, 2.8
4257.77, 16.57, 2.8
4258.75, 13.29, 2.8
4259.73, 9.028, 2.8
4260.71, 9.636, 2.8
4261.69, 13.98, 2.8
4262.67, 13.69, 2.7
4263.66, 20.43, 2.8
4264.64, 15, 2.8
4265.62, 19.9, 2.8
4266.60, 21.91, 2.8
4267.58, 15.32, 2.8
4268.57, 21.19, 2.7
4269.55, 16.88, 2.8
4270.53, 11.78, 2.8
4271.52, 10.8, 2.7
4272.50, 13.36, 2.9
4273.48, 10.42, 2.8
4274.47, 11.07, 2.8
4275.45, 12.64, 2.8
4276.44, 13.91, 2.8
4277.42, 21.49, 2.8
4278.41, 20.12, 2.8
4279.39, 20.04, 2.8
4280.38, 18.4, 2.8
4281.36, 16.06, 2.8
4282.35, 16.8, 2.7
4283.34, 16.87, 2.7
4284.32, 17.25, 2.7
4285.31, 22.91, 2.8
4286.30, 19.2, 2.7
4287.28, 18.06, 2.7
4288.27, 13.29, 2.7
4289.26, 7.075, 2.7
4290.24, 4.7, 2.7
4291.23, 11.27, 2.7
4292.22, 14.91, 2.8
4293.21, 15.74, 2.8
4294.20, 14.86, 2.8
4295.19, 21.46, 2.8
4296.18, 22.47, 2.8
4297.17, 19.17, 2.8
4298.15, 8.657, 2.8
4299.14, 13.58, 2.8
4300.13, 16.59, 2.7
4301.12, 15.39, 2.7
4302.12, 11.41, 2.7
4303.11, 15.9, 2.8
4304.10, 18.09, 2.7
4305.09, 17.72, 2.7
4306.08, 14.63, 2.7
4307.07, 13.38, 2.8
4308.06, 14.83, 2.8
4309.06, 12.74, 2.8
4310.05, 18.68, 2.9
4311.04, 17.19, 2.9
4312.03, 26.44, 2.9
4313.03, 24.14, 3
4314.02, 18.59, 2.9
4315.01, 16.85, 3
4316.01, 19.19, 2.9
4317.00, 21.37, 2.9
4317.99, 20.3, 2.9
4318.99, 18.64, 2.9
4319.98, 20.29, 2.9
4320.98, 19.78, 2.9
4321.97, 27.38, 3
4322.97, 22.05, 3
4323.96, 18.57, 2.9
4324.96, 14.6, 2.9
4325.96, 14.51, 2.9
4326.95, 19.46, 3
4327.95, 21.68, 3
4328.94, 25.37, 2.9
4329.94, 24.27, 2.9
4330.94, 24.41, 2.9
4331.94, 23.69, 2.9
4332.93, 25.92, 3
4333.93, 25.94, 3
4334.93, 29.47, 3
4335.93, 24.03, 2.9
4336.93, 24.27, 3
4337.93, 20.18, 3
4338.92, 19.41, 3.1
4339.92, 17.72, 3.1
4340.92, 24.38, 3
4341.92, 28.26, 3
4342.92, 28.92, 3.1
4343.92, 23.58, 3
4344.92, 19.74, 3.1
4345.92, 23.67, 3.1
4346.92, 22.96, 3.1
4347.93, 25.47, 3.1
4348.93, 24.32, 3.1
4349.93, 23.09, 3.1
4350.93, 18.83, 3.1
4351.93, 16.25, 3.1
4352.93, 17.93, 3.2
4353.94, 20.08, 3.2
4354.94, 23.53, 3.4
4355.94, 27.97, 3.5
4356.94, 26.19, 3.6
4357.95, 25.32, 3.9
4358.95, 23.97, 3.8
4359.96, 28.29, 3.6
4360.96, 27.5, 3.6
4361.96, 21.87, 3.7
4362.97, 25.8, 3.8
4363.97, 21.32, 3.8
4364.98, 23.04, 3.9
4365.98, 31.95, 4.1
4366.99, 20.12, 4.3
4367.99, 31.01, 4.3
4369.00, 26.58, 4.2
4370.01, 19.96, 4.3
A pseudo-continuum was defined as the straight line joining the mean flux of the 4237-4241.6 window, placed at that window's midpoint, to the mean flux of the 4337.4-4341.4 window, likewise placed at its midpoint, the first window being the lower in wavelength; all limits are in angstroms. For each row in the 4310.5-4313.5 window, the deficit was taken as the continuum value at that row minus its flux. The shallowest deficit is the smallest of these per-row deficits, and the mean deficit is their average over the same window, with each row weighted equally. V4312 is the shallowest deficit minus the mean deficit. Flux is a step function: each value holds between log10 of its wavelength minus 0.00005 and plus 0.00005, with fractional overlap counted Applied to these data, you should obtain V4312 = -3.9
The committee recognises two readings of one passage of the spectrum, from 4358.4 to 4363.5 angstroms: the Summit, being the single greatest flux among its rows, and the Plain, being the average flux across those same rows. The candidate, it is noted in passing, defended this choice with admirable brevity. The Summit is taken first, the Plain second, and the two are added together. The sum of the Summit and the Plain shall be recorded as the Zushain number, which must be 54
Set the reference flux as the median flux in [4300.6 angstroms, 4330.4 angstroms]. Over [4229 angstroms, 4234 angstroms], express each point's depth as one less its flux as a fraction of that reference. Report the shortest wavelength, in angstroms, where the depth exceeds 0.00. 4229.43 angstroms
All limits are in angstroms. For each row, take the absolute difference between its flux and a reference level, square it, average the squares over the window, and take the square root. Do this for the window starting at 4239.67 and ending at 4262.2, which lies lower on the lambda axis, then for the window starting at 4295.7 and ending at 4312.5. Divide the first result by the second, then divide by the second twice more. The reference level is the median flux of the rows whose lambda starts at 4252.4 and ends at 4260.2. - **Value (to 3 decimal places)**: 0.020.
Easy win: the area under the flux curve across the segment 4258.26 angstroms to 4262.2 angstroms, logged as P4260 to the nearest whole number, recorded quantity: 45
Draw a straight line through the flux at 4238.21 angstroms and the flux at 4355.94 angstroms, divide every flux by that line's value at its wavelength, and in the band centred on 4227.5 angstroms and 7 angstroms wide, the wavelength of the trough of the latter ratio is 4227.48 angstroms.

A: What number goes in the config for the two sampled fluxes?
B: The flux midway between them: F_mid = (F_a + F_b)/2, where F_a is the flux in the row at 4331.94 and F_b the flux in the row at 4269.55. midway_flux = 20.3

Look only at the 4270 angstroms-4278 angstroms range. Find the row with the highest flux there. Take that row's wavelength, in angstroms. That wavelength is 4277.42 angstroms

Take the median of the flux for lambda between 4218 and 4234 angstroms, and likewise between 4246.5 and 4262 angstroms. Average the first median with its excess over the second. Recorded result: 2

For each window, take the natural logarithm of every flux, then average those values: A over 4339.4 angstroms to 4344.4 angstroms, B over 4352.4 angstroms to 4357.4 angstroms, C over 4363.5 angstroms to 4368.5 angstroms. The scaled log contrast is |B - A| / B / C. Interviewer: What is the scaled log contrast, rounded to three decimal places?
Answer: 0.006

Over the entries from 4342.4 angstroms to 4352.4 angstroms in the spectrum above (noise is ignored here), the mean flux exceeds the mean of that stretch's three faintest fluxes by 4.4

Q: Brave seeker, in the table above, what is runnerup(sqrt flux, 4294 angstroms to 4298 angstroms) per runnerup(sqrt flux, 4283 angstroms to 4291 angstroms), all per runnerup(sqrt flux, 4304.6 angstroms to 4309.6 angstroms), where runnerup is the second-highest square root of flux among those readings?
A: 0.27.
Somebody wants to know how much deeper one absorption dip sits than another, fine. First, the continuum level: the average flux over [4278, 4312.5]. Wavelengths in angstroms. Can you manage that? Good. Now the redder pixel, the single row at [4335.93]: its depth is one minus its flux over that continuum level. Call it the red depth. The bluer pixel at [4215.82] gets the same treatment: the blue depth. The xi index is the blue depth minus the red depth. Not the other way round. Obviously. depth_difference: 0.30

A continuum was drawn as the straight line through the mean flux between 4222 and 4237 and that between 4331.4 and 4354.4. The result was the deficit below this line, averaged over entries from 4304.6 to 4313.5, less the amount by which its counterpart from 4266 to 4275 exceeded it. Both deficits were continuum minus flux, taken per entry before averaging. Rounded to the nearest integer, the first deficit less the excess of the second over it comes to 3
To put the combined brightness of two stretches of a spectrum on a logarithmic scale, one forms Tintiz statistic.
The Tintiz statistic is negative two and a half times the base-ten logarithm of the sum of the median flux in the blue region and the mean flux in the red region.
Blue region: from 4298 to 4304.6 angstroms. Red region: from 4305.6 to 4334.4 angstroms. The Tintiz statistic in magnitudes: -3.88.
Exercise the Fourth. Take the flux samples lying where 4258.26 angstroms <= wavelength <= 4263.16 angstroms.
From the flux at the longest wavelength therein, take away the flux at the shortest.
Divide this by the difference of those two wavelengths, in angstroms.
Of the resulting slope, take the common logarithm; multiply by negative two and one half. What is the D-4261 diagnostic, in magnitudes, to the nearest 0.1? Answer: 2.5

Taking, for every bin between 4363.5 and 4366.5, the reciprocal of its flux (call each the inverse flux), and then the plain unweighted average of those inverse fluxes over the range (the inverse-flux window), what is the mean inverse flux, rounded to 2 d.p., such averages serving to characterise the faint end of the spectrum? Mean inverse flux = 0.04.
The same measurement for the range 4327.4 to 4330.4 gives 0.04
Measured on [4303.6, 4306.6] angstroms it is 0.06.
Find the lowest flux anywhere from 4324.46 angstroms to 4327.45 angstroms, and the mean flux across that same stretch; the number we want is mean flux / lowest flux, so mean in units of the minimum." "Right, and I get 1.12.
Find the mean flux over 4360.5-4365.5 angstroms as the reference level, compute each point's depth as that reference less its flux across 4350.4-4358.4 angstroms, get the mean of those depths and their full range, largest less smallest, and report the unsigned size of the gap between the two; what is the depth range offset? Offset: 10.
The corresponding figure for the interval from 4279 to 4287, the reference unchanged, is 1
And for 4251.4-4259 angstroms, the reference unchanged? 4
